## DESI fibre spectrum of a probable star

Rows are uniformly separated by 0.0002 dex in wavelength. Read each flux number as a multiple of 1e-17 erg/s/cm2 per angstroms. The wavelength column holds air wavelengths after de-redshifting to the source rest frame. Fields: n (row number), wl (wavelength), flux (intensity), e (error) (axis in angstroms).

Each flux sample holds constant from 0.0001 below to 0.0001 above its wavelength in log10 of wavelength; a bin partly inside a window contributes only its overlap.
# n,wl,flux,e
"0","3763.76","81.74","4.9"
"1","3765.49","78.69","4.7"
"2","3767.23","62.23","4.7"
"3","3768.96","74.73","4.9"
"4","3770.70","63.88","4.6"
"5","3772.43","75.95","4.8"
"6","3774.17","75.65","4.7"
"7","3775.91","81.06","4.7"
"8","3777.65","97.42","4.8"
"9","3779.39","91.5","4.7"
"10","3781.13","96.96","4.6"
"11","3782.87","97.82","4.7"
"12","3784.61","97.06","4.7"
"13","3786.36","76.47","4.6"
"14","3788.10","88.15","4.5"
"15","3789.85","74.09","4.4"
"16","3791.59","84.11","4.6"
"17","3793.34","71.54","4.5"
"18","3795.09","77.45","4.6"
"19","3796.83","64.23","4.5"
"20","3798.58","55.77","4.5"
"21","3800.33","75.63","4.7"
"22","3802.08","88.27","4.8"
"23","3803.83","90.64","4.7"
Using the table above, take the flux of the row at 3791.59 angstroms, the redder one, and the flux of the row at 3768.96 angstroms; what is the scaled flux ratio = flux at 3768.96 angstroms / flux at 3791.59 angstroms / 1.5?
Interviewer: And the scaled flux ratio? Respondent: 0.59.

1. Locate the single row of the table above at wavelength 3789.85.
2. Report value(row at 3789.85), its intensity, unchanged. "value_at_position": 74.09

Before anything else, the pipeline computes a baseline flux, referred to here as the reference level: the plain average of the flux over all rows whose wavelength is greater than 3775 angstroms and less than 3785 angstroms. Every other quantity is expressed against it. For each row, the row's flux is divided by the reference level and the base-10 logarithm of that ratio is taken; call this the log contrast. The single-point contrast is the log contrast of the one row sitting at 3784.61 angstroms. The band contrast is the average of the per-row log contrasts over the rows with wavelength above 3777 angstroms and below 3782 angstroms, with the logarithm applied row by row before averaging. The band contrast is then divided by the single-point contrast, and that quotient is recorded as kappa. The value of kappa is 0.48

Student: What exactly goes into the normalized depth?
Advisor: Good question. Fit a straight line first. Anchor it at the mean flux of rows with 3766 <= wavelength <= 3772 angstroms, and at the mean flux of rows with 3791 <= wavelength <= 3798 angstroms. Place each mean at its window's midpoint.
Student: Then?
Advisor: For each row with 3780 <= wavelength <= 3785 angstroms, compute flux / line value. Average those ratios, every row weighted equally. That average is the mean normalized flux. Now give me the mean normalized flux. 1.37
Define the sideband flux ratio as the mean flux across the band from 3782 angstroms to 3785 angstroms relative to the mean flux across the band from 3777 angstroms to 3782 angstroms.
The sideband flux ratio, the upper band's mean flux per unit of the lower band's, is 1.02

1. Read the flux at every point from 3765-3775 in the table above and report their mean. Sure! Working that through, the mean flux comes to 72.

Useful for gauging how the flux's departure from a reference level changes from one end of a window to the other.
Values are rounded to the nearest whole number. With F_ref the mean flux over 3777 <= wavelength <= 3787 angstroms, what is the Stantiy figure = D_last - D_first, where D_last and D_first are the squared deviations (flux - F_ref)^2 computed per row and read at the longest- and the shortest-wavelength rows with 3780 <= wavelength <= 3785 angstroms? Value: 1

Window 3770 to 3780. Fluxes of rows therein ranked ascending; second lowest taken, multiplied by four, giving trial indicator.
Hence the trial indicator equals 303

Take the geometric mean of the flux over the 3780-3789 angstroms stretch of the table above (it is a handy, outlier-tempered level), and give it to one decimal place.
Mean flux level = 90.9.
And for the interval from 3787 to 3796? 78.8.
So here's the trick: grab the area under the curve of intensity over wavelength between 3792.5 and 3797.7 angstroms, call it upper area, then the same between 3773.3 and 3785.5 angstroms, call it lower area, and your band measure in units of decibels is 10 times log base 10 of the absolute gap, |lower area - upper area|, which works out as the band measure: 29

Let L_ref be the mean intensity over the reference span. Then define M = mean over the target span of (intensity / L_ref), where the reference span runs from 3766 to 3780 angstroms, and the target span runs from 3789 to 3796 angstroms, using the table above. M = 0.99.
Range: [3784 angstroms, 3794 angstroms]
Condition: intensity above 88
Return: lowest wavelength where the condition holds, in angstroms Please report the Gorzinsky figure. 3784.61 angstroms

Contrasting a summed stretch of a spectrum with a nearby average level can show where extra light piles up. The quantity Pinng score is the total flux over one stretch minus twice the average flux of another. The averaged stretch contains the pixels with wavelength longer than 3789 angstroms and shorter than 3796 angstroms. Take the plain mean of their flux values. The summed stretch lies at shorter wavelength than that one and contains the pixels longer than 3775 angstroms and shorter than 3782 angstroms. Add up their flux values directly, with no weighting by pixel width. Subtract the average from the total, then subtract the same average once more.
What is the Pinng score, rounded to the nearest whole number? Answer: 213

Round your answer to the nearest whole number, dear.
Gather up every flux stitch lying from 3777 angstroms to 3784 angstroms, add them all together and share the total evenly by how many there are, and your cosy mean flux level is 96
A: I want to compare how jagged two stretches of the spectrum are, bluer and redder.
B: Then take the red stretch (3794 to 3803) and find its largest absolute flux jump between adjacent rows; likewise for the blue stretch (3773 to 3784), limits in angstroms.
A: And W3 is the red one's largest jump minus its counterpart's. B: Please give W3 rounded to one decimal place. 3.5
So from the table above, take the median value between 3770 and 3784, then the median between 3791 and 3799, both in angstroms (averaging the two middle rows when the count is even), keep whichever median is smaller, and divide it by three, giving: 23.8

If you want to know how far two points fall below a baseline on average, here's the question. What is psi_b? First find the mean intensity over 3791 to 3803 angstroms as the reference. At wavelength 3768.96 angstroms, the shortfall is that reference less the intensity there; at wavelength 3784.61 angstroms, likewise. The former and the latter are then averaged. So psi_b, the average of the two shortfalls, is -12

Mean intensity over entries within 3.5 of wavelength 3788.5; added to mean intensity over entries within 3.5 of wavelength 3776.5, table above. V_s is 167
